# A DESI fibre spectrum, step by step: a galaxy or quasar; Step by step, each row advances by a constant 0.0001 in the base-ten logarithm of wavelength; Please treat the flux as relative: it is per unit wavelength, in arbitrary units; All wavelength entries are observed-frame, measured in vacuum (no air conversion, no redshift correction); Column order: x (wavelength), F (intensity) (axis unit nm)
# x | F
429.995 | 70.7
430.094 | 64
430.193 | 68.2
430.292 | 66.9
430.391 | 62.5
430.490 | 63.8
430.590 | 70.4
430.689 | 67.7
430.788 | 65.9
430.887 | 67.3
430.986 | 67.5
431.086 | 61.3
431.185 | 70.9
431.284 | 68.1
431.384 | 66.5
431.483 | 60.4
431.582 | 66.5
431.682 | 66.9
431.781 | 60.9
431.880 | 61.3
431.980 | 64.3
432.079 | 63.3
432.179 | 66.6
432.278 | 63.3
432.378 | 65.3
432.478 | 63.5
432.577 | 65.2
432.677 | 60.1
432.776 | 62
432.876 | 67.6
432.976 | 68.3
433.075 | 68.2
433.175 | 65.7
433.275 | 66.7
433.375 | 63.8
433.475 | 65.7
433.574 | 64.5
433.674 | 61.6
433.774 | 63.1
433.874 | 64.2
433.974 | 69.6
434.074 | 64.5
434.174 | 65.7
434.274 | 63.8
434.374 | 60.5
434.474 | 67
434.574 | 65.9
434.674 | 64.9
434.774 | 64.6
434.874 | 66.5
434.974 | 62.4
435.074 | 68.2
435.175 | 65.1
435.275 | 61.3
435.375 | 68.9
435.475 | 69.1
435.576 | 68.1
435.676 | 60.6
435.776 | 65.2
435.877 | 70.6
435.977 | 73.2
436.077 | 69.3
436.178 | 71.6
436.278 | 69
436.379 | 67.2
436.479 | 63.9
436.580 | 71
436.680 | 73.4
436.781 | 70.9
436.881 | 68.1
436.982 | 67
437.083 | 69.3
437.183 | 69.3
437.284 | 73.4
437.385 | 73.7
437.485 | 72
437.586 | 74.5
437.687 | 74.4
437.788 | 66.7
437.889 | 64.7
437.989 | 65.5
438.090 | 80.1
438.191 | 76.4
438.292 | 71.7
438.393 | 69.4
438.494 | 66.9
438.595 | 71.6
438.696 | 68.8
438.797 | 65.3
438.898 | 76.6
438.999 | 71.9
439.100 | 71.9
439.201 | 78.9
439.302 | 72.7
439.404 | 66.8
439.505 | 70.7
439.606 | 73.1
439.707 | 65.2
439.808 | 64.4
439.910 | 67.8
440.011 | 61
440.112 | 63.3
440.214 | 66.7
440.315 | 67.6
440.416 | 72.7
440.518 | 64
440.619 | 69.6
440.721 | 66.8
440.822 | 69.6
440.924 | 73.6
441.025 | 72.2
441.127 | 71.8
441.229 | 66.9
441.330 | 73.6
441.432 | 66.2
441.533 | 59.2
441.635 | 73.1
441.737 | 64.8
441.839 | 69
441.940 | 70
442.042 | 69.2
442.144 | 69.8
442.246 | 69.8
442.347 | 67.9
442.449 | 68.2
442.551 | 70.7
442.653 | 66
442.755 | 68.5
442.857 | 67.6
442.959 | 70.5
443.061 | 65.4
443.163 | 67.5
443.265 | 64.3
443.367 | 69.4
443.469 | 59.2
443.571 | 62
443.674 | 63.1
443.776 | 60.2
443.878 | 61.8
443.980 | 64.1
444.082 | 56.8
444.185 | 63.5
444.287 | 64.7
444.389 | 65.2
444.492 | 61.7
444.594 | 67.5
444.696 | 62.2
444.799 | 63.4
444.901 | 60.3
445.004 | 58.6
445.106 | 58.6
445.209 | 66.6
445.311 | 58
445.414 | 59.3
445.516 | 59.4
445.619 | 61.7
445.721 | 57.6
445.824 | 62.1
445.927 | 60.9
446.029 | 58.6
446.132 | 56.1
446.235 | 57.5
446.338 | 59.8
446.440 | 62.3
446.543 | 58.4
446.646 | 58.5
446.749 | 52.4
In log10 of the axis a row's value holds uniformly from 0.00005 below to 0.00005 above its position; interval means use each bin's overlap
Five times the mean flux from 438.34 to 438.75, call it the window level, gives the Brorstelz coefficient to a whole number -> 346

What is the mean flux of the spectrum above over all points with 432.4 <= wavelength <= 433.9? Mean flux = 64.7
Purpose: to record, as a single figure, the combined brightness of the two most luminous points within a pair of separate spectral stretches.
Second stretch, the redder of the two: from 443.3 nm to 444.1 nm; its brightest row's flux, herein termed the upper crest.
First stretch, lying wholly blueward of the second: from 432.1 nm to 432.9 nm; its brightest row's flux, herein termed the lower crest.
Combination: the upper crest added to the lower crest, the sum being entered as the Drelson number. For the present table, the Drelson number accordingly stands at 137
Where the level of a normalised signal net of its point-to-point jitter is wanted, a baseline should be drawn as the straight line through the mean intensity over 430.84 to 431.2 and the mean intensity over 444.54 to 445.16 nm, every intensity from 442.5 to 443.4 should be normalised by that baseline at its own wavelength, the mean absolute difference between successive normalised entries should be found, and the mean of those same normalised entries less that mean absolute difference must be 1.03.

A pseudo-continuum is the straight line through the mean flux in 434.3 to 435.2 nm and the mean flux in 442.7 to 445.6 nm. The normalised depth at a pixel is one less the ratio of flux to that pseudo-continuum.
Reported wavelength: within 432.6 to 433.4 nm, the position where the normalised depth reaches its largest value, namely 432.677 nm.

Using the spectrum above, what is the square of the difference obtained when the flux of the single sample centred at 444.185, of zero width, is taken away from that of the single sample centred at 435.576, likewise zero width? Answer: 21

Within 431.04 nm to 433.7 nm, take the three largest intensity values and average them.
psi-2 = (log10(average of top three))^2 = 3.38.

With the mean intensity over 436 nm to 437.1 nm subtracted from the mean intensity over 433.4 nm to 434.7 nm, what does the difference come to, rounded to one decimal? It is -4.5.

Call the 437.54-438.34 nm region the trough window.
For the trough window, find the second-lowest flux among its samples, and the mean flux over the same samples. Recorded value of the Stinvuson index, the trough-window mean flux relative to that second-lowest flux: 1.10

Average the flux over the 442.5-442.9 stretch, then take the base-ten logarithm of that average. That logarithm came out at 1.83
